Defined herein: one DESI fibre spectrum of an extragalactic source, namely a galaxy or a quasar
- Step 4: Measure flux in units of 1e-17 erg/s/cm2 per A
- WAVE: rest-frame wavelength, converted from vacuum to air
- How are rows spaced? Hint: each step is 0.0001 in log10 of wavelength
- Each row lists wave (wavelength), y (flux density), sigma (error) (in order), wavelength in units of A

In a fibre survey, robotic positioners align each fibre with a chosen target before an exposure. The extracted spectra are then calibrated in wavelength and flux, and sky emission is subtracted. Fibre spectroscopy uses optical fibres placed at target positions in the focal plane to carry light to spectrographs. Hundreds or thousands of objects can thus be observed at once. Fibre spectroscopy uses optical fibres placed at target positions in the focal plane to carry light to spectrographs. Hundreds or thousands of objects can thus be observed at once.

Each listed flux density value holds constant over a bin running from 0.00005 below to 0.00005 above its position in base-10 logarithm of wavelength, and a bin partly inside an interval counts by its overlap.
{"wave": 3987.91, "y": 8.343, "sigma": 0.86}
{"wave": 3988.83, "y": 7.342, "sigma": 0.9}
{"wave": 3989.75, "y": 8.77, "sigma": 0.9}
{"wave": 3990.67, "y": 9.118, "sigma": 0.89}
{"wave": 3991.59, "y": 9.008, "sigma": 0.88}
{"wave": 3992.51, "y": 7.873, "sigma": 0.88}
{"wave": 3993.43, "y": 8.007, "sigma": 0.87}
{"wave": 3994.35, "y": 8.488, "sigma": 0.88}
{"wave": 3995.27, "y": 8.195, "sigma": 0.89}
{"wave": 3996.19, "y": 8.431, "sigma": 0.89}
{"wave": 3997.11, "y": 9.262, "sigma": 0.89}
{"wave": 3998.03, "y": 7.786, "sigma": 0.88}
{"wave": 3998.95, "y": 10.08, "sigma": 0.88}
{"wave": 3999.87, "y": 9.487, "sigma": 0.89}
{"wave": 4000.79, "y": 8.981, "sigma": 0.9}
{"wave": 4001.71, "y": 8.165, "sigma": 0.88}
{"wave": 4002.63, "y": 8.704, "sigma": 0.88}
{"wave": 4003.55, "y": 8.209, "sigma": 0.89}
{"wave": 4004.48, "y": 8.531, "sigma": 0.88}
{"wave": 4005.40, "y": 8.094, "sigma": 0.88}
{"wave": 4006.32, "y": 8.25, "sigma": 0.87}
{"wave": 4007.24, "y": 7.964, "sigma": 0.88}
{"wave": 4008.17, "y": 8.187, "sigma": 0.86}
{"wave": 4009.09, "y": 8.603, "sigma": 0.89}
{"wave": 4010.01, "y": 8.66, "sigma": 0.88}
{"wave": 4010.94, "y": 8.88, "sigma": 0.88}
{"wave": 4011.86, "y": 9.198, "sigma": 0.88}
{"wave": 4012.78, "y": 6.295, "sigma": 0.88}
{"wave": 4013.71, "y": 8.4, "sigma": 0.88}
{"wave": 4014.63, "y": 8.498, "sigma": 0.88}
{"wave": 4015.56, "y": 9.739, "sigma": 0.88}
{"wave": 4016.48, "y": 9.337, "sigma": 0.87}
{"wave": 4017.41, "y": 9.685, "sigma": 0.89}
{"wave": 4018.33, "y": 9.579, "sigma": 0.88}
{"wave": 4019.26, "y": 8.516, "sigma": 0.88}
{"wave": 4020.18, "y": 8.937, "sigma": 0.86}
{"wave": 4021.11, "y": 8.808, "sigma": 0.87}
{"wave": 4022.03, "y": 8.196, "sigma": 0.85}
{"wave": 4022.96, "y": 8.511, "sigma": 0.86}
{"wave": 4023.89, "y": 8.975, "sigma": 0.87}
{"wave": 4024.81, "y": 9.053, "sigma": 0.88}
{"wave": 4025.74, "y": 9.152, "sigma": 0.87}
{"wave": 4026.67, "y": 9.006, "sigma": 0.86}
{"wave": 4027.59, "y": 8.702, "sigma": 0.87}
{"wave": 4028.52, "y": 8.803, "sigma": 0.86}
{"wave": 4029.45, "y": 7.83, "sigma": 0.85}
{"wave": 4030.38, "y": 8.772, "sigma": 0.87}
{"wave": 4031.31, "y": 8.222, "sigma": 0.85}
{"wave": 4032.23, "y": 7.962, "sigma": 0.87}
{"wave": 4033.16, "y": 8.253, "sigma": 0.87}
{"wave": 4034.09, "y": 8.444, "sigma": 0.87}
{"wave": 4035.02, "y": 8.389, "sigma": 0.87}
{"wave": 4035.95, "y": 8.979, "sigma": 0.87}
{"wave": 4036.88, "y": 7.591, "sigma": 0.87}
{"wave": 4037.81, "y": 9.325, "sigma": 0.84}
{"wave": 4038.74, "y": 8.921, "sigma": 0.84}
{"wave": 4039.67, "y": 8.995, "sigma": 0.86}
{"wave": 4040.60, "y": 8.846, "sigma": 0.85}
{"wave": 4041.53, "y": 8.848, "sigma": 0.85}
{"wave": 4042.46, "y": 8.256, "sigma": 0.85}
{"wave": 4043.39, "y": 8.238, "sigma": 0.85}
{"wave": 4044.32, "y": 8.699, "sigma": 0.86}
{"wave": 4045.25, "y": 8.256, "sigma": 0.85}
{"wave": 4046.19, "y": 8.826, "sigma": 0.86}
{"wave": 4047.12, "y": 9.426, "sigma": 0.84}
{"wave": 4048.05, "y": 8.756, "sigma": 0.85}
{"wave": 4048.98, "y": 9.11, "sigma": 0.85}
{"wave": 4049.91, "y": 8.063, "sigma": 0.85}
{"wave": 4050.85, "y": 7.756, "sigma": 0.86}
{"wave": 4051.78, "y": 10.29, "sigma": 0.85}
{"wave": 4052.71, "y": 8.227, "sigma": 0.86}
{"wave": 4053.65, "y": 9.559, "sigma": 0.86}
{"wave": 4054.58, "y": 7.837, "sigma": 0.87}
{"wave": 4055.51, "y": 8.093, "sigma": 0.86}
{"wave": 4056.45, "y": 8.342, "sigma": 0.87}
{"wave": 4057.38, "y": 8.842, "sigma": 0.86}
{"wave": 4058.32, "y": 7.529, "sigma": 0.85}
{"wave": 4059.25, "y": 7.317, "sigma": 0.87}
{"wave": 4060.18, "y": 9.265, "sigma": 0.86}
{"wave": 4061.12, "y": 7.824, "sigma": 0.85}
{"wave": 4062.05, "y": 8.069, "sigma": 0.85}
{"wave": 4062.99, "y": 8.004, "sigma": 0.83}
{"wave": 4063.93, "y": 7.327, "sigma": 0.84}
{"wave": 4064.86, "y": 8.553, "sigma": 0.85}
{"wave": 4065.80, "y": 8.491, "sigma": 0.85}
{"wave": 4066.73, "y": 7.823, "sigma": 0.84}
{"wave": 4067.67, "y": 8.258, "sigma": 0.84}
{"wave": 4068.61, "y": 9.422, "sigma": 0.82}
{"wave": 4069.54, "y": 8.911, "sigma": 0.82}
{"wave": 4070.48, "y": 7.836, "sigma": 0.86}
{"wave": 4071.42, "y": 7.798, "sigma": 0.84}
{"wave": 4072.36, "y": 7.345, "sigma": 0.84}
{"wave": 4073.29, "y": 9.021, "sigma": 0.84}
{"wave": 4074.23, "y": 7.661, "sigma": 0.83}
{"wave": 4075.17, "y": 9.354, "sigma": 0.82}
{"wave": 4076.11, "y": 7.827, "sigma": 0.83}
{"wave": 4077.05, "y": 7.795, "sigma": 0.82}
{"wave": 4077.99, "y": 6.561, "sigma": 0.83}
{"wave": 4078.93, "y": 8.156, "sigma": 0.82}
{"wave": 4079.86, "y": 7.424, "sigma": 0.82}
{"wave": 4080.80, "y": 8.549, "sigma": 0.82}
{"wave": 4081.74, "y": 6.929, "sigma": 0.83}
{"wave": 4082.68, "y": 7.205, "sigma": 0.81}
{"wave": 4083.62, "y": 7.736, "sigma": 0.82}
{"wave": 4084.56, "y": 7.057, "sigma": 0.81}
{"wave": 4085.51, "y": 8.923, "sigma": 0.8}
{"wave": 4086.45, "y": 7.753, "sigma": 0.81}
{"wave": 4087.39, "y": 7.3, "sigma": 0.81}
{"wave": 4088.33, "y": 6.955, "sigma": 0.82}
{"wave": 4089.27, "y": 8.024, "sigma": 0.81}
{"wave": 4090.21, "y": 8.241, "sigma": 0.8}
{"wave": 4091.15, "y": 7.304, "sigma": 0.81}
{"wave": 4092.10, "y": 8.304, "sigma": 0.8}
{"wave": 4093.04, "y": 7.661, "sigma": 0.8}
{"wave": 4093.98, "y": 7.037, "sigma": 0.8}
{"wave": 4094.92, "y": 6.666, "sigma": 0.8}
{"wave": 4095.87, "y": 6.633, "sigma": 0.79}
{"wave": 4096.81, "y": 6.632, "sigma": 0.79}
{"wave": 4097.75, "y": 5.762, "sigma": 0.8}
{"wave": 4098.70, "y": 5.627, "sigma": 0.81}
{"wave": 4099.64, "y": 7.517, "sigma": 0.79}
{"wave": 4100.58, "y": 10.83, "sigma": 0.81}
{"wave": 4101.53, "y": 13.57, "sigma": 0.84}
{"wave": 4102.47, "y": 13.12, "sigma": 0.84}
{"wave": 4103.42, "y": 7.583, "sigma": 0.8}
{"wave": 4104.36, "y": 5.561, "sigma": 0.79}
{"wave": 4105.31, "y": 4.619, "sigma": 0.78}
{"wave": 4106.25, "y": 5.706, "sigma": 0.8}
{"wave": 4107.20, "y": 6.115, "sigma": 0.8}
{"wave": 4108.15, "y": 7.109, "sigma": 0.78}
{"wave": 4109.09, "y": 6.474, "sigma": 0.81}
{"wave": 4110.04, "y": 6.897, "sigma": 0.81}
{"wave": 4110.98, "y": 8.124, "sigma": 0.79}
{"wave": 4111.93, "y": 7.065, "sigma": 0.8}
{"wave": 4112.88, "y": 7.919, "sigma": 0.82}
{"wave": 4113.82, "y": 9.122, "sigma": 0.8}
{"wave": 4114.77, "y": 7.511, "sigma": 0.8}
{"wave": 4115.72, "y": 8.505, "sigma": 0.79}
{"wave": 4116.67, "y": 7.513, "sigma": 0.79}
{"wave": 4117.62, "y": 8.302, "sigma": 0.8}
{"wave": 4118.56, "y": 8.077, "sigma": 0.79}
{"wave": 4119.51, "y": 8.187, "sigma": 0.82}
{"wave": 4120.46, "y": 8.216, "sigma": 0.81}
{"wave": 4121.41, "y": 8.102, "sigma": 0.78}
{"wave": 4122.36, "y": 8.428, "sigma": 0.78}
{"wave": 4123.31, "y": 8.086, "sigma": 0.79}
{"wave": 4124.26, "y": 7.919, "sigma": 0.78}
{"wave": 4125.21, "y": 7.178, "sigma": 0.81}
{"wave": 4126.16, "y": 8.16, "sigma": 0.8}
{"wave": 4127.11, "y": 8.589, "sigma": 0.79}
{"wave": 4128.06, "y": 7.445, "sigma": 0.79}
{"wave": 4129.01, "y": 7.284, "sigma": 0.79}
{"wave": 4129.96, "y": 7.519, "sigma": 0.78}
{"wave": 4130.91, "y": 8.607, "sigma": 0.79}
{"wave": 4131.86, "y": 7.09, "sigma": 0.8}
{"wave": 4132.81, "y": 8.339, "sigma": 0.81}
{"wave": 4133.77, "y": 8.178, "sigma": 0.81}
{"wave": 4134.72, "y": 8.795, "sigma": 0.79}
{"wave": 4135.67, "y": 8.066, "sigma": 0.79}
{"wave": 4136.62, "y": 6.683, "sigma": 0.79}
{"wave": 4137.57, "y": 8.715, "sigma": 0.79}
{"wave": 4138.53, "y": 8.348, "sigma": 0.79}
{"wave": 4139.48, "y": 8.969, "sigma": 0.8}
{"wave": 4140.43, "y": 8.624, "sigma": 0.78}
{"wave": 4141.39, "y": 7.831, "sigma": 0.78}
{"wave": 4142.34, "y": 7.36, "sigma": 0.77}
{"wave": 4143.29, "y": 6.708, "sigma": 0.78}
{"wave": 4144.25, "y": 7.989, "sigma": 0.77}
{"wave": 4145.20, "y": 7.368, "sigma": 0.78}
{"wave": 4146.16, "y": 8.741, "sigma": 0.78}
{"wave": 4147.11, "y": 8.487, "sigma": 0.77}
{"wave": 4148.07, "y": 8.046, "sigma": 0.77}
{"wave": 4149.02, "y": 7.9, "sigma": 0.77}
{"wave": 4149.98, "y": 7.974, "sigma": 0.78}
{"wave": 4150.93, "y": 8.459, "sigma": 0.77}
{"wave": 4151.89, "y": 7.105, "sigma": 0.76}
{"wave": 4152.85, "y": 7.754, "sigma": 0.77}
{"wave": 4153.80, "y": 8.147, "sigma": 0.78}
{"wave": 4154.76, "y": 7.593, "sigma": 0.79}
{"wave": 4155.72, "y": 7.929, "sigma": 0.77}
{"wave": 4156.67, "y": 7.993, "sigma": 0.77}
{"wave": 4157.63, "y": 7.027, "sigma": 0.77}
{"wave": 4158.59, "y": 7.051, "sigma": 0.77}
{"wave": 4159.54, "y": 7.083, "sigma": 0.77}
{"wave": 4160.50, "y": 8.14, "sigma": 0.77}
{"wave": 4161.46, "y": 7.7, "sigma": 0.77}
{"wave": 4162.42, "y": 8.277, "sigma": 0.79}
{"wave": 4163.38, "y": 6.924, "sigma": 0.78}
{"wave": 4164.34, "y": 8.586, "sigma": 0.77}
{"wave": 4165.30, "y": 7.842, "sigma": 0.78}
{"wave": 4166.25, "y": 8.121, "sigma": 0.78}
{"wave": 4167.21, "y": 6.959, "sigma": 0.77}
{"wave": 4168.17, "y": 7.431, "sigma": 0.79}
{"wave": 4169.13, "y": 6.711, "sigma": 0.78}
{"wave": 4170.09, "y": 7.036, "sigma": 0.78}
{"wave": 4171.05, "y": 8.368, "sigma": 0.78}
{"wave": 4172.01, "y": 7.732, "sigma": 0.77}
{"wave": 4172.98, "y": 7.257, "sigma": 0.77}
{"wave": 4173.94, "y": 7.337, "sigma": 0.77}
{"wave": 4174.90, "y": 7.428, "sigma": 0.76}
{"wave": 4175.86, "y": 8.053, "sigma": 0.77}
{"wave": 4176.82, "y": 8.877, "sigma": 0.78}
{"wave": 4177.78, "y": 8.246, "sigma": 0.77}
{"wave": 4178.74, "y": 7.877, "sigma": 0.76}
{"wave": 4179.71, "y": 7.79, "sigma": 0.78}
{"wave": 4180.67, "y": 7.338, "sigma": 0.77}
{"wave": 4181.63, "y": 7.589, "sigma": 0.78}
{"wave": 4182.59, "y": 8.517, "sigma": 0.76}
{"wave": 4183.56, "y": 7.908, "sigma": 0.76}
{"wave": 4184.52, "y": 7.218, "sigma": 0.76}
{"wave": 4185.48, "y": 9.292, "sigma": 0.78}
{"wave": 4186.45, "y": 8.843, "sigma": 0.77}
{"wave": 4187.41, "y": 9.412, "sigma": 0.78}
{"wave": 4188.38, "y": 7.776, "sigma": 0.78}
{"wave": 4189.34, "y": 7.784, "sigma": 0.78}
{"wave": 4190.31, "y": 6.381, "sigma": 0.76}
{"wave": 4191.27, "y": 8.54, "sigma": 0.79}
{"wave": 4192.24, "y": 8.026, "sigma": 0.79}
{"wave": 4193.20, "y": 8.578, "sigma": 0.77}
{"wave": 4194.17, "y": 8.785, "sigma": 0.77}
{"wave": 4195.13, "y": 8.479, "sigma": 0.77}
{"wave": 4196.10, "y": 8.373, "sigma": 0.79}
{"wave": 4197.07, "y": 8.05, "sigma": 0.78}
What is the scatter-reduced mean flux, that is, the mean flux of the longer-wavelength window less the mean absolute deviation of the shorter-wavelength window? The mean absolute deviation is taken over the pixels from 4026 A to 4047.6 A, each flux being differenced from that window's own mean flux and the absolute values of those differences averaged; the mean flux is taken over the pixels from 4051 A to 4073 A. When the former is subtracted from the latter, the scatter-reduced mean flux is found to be 7.91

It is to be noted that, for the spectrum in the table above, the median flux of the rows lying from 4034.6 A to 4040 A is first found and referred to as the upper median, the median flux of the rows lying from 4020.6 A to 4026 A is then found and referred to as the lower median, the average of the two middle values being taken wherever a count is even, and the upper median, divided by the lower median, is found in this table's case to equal 1.01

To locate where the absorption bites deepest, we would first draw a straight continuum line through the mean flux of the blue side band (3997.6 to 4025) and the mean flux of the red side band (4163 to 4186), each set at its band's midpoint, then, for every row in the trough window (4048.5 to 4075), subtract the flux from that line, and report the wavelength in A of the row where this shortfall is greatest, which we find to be 4059.25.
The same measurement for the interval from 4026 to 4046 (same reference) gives 4036.88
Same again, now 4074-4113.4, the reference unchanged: 4105.31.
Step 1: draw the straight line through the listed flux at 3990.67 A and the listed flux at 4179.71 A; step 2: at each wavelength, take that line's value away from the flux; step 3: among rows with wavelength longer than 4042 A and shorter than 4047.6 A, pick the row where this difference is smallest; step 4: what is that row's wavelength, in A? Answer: 4043.39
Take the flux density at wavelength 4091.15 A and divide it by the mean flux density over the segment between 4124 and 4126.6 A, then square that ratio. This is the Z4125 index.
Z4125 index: 0.89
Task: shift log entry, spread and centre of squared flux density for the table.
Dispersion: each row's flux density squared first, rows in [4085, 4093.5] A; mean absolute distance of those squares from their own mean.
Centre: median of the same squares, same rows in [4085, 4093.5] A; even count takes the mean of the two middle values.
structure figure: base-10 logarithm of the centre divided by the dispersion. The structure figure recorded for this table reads 0.90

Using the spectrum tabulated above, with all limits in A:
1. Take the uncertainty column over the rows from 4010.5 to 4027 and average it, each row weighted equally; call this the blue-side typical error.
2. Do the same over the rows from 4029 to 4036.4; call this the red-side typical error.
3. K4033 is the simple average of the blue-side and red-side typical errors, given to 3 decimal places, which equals 0.869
